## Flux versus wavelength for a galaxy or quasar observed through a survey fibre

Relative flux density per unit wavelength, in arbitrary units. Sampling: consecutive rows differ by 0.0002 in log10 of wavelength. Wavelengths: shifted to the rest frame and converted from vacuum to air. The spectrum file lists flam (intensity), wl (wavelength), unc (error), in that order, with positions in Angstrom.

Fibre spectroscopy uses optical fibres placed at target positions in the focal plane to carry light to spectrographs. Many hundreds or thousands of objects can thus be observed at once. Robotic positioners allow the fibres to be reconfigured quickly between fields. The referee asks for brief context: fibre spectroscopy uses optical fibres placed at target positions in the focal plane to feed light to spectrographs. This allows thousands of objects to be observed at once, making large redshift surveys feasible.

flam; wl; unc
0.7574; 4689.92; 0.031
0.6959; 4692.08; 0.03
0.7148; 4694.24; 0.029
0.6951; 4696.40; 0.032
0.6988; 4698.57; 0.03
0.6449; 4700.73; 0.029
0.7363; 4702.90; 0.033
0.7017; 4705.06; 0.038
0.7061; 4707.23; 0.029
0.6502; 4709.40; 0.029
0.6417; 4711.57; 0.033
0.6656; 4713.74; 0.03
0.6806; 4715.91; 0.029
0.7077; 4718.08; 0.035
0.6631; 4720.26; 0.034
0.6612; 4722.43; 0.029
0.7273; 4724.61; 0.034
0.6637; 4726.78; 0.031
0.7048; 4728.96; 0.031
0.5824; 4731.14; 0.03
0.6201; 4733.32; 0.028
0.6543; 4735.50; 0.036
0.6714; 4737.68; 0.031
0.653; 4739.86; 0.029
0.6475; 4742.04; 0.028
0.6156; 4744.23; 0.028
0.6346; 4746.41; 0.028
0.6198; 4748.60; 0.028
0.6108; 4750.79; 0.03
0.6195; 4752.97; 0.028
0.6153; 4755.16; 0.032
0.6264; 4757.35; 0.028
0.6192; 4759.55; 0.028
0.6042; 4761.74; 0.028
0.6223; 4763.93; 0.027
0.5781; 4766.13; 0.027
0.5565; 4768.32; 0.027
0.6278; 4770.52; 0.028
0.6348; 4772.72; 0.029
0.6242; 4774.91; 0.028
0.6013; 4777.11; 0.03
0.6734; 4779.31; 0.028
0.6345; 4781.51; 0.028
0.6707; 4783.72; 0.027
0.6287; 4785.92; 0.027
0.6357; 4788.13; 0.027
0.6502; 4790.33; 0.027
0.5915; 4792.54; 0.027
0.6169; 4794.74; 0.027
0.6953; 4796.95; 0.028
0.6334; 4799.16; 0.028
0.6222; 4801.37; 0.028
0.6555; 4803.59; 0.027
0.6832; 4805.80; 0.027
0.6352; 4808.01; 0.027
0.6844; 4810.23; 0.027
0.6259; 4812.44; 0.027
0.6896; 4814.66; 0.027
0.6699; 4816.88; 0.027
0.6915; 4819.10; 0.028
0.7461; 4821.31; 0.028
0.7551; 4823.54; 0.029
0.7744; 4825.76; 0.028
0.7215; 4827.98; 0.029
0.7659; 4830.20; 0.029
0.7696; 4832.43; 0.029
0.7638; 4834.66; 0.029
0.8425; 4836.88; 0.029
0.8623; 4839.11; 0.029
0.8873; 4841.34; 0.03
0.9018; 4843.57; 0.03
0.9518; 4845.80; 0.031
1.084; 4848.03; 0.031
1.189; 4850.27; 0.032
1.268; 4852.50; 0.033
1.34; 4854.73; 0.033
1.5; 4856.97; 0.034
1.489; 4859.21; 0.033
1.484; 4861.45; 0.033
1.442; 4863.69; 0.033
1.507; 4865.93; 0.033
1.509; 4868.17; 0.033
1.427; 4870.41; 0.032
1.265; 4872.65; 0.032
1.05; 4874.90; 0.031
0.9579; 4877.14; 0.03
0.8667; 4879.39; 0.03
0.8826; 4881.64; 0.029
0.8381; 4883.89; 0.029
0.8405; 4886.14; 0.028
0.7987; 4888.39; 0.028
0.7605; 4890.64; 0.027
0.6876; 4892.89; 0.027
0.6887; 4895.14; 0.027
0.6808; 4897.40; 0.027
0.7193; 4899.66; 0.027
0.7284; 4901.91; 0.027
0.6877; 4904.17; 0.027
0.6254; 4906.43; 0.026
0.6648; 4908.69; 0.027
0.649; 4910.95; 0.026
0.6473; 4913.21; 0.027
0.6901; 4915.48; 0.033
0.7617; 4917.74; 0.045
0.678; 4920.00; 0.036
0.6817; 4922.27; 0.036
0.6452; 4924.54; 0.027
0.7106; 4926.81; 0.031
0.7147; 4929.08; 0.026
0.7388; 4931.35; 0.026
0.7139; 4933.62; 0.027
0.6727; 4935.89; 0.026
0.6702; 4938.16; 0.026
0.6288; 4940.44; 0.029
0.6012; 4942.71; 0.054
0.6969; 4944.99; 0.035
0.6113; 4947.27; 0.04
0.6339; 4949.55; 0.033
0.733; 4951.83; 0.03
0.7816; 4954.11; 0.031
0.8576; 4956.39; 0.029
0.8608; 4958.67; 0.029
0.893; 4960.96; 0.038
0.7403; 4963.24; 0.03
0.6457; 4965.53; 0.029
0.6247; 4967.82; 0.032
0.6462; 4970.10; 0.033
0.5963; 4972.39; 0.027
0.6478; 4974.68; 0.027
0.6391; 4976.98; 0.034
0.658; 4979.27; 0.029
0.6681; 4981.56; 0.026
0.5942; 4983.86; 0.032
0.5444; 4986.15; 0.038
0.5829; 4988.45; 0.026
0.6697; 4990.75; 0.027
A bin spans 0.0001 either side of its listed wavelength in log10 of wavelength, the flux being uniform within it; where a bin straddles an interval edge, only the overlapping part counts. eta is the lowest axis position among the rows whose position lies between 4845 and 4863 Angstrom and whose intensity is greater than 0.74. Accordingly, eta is 4845.80 Angstrom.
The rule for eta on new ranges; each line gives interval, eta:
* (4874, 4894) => 4874.90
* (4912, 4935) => 4917.74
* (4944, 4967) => 4954.11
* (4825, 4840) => 4825.76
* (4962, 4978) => 4963.24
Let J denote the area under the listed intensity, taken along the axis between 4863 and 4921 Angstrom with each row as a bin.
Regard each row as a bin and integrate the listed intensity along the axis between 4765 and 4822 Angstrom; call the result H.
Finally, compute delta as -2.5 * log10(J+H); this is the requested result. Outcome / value -4.86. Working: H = 36.7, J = 51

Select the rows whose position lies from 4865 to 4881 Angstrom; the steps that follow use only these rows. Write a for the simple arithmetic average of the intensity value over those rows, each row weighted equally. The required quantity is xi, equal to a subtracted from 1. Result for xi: -0.23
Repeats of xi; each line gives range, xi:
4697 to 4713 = 0.32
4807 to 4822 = 0.32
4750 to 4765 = 0.38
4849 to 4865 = -0.39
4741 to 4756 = 0.38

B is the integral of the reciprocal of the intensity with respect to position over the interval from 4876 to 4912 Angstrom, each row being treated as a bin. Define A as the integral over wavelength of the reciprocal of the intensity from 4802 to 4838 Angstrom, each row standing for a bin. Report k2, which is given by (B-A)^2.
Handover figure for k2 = 5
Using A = 50.6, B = 48.4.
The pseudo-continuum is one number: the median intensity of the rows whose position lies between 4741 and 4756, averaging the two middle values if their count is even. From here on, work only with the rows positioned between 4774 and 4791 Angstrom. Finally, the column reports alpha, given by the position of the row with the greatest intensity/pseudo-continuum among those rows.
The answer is 4779.31 Angstrom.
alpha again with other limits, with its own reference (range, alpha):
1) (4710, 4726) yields 4724.61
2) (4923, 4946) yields 4931.35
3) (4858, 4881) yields 4868.17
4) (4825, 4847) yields 4845.80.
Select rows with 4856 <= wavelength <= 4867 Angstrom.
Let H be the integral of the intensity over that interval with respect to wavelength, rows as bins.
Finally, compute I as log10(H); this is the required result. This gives 1.21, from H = 16.3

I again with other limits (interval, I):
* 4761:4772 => 0.82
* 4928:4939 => 0.89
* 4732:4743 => 0.85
